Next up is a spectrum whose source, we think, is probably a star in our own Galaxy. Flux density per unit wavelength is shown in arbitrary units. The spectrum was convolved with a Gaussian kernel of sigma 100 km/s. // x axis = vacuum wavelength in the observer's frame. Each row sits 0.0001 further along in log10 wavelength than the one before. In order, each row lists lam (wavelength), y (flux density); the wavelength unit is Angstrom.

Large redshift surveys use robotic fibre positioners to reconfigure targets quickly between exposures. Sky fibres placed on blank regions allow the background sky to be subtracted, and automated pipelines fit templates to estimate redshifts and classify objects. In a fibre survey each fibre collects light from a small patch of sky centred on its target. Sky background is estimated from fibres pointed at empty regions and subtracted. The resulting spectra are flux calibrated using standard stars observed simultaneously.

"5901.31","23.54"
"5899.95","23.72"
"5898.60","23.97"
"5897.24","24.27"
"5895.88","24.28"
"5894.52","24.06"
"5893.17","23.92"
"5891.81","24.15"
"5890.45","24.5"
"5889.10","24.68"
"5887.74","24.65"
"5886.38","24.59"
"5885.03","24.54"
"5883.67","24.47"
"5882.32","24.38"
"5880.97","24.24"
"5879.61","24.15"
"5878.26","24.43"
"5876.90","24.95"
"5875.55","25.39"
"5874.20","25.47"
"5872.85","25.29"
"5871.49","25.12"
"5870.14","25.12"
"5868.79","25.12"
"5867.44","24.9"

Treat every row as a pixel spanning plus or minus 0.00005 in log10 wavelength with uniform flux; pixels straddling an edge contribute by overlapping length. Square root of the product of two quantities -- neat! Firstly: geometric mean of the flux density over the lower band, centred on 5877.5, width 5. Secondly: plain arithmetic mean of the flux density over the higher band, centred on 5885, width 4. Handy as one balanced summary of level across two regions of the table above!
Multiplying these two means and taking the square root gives 24.6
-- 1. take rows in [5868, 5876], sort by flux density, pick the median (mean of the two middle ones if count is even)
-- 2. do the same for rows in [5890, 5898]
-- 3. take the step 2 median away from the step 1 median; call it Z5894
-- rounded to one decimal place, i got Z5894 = 1.0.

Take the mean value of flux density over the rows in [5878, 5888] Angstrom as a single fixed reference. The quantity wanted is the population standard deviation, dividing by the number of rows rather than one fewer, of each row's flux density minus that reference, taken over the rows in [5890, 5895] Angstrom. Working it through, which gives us 0.21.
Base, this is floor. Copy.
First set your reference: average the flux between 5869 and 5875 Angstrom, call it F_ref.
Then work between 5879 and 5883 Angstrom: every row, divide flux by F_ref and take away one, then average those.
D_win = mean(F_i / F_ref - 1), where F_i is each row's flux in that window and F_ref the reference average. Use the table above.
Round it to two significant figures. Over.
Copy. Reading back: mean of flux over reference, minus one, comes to -0.039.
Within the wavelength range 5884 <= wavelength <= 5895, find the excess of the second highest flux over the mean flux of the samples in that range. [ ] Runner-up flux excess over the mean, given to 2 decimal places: 0.26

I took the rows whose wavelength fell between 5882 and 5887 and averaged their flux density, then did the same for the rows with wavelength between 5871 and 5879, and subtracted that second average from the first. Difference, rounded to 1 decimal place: -0.6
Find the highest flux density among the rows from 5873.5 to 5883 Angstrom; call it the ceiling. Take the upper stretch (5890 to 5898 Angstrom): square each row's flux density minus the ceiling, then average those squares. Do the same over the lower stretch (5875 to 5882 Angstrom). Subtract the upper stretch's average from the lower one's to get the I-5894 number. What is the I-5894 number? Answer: -0.7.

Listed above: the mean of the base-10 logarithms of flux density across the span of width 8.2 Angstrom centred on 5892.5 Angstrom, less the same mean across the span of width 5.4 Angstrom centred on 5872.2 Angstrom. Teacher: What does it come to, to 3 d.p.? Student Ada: -0.017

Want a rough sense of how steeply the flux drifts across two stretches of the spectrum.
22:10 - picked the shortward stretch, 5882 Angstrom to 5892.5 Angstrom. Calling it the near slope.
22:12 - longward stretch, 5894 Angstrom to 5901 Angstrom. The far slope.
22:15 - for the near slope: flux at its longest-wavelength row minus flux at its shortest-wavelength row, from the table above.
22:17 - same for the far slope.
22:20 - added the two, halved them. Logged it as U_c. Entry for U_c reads -0.3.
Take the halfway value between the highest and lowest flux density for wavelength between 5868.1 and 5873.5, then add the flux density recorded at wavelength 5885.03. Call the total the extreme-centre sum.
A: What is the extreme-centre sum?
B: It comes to 49.7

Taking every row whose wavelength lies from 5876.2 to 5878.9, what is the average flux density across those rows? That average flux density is 24.7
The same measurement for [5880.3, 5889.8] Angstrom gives 24.5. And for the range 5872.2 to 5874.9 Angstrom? 25.4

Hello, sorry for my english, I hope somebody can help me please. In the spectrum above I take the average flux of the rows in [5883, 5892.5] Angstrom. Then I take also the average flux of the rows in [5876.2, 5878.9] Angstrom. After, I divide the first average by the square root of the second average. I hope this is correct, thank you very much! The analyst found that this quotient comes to 4.93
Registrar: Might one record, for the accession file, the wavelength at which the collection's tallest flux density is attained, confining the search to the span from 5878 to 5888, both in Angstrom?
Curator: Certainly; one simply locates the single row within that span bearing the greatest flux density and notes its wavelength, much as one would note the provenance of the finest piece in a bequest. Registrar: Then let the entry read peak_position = 5887.74 Angstrom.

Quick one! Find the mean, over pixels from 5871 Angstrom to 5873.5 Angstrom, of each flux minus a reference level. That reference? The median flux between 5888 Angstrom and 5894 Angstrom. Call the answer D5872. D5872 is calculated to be 0.88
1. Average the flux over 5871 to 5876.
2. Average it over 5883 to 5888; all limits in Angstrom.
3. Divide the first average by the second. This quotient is 1.03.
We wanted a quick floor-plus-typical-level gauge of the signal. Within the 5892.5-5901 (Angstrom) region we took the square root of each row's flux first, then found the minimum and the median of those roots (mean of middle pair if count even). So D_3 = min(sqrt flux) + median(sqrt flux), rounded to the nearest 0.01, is 9.77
